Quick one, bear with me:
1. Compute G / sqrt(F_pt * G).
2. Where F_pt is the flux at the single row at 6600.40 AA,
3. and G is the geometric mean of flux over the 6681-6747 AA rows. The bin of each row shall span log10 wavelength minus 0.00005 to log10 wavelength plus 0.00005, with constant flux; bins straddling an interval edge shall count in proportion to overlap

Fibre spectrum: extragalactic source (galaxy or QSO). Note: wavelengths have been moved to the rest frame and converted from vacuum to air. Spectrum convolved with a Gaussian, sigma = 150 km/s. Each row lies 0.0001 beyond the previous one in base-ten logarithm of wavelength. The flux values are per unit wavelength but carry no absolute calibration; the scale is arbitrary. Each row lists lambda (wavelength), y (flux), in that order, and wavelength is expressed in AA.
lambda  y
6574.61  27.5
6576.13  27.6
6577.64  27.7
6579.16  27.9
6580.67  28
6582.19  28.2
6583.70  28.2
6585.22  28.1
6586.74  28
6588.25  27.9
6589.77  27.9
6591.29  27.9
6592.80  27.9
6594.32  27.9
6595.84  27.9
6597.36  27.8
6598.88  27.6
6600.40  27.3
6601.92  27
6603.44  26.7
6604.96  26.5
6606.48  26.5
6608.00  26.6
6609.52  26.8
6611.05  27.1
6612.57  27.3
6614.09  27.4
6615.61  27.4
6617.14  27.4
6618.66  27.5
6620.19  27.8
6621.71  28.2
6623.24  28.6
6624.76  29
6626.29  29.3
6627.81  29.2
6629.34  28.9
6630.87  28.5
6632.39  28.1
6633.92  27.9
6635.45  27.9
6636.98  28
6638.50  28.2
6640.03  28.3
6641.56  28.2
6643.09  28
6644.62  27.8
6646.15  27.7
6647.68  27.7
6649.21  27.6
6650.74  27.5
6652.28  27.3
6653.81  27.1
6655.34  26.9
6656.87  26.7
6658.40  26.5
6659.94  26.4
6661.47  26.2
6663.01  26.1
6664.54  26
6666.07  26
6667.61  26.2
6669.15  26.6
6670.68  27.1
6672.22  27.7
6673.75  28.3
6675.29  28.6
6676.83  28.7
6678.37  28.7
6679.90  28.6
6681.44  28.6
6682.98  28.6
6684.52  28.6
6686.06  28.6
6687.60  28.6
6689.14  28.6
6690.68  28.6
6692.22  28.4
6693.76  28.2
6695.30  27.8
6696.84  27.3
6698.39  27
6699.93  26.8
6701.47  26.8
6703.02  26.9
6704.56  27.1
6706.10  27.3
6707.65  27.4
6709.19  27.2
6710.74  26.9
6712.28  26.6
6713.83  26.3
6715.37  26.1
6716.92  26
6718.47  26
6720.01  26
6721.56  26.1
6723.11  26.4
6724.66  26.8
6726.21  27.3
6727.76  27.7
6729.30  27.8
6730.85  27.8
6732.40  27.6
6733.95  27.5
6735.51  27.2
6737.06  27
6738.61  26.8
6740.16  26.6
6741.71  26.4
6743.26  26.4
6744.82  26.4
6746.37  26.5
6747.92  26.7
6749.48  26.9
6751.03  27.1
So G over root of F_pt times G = 0.998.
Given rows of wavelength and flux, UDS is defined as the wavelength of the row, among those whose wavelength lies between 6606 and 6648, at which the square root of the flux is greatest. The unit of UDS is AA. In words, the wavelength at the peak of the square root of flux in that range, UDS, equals 6626.29 AA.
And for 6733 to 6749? 6733.95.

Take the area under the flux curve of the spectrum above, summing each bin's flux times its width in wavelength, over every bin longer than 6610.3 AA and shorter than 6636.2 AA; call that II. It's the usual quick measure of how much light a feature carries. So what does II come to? 728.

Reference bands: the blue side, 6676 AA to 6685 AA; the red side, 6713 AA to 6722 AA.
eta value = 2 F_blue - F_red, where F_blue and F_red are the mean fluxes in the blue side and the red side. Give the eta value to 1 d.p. 31.2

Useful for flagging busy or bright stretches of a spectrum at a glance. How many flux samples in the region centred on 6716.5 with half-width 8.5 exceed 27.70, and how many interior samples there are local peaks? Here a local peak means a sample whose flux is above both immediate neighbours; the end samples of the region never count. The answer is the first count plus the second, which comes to 0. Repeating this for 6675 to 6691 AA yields 11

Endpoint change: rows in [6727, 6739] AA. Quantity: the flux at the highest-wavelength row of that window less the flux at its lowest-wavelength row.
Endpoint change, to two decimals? -0.90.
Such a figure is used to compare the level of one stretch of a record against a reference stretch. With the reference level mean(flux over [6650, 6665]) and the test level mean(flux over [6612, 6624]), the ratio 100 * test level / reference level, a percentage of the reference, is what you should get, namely 104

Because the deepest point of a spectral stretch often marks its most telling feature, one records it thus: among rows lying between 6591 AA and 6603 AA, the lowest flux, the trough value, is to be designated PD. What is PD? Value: 27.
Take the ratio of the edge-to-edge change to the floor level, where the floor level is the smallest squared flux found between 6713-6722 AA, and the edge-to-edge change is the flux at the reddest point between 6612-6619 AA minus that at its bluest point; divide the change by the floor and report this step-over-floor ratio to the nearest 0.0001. 0.0003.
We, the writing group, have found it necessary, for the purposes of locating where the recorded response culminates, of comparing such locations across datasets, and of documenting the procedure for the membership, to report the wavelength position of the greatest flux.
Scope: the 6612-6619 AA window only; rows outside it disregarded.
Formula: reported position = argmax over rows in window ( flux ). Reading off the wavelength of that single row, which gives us 6618.66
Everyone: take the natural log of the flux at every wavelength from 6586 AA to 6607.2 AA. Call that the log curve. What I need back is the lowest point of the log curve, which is 3.277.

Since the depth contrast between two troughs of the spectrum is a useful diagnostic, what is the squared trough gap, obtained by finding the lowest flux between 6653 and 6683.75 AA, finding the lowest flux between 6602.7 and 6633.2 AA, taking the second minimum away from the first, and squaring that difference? 0.25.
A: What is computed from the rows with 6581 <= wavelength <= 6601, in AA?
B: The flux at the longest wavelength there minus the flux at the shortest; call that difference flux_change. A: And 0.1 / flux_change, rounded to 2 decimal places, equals -0.11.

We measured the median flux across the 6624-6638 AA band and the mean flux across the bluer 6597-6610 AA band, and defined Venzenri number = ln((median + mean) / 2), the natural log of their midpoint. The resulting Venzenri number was 3.32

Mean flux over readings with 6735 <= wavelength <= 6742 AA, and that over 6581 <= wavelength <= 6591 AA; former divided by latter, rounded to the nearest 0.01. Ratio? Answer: 0.96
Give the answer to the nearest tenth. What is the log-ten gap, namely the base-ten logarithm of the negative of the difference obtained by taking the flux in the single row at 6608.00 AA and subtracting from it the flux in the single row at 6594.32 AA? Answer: 0.1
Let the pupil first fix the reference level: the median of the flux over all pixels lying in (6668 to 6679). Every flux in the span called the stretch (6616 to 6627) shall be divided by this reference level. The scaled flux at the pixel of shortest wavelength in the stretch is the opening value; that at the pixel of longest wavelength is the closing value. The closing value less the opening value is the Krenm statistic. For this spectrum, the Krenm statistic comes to 0.07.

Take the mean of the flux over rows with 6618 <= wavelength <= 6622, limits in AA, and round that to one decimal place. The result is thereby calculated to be 27.8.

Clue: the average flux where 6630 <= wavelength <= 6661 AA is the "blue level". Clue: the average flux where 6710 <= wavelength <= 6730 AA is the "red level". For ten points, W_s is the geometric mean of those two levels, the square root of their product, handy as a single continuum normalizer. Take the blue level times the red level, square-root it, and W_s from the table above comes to 27.11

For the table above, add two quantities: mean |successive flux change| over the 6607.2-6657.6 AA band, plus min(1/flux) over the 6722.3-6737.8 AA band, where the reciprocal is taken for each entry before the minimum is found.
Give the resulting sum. 0.23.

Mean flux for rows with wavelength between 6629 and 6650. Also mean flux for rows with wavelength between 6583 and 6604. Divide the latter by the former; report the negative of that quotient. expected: -0.99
